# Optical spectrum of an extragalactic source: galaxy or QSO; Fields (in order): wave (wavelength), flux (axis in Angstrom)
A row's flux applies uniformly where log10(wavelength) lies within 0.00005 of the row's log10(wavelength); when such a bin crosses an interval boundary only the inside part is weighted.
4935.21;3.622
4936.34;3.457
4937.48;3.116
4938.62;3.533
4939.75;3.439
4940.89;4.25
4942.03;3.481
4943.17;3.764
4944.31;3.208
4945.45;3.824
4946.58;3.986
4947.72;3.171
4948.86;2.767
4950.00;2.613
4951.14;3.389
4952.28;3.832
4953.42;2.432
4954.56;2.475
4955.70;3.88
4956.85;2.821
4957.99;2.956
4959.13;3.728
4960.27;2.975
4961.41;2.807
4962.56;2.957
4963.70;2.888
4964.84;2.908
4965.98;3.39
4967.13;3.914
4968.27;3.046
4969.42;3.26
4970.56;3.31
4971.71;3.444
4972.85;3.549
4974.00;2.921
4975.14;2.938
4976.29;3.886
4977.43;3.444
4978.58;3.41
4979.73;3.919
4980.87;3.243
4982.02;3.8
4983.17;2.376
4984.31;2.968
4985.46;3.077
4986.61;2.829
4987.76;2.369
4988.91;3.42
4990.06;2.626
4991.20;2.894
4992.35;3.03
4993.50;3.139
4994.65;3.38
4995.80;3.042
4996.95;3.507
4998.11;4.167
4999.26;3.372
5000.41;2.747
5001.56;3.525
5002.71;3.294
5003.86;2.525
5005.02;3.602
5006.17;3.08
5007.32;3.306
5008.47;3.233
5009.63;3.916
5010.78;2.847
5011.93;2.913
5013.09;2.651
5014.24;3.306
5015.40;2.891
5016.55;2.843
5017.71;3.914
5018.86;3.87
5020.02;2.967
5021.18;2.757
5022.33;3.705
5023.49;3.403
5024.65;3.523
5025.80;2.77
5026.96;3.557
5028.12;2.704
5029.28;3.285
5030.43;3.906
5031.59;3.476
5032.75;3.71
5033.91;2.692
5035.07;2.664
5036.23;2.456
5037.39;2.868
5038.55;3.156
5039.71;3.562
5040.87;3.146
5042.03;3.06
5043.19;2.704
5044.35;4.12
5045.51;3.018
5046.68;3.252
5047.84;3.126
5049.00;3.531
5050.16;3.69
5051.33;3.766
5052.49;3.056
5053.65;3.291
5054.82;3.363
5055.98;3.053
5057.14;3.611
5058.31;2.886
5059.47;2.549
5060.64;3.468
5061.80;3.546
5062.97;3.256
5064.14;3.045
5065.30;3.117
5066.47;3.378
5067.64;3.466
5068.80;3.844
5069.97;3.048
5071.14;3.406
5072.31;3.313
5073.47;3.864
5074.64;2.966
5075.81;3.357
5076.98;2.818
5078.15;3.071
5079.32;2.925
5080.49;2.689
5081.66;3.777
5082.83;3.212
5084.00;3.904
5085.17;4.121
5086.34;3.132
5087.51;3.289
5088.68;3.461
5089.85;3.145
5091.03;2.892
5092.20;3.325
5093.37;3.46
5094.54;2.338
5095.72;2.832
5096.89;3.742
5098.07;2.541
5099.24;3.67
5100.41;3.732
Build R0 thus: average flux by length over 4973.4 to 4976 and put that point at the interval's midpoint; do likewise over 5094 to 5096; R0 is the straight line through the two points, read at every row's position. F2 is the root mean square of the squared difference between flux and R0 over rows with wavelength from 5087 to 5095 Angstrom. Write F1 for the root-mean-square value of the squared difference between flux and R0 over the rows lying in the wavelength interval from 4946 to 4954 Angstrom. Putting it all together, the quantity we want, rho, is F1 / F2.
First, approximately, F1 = 0.39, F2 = 0.54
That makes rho 0.7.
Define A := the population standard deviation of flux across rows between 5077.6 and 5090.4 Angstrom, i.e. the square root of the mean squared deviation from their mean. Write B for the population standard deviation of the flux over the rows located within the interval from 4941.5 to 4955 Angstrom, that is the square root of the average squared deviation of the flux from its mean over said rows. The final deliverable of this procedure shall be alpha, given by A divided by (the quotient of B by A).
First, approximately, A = 0.42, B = 0.54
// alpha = 0.322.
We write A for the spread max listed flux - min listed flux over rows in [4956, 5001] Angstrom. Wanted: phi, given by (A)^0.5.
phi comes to 1.3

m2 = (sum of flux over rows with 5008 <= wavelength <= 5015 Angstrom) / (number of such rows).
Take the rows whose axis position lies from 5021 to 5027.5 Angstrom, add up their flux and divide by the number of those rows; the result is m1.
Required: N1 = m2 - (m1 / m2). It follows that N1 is 2.10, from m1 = 3.29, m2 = 3.14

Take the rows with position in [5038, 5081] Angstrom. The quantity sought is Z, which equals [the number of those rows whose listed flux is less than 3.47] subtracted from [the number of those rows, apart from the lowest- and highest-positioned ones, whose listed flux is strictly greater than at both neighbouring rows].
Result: -16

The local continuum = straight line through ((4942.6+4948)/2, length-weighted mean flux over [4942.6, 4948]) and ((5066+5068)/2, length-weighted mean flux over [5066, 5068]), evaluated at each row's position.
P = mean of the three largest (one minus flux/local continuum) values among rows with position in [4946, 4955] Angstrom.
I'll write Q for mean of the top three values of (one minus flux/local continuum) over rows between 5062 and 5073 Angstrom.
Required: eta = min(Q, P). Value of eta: 0.101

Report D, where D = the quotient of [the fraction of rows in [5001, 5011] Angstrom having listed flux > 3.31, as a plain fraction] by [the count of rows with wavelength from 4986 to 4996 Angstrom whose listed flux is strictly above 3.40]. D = 0.33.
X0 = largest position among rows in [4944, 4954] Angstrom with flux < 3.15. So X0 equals 4953.42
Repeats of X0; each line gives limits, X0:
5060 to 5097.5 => 5095.72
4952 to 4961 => 4960.27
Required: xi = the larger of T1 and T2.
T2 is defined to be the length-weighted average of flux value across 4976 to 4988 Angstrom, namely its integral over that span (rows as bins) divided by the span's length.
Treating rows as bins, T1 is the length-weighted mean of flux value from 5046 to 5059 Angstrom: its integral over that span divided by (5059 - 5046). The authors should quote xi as 3.32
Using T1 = 3.32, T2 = 3.22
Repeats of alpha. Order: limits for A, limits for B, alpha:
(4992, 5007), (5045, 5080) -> 0.506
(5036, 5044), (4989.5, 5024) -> 0.261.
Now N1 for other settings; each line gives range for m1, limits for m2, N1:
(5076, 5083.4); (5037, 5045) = 2.28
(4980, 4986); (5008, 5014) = 2.12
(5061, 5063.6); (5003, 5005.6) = 1.95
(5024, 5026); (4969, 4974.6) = 2.34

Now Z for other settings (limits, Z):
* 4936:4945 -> -1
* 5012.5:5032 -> -4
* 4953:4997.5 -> -20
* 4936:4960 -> -6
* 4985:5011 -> -11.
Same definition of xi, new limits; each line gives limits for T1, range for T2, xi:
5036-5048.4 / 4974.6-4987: 3.27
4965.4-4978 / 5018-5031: 3.37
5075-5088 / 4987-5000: 3.29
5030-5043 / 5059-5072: 3.29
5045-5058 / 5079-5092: 3.33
